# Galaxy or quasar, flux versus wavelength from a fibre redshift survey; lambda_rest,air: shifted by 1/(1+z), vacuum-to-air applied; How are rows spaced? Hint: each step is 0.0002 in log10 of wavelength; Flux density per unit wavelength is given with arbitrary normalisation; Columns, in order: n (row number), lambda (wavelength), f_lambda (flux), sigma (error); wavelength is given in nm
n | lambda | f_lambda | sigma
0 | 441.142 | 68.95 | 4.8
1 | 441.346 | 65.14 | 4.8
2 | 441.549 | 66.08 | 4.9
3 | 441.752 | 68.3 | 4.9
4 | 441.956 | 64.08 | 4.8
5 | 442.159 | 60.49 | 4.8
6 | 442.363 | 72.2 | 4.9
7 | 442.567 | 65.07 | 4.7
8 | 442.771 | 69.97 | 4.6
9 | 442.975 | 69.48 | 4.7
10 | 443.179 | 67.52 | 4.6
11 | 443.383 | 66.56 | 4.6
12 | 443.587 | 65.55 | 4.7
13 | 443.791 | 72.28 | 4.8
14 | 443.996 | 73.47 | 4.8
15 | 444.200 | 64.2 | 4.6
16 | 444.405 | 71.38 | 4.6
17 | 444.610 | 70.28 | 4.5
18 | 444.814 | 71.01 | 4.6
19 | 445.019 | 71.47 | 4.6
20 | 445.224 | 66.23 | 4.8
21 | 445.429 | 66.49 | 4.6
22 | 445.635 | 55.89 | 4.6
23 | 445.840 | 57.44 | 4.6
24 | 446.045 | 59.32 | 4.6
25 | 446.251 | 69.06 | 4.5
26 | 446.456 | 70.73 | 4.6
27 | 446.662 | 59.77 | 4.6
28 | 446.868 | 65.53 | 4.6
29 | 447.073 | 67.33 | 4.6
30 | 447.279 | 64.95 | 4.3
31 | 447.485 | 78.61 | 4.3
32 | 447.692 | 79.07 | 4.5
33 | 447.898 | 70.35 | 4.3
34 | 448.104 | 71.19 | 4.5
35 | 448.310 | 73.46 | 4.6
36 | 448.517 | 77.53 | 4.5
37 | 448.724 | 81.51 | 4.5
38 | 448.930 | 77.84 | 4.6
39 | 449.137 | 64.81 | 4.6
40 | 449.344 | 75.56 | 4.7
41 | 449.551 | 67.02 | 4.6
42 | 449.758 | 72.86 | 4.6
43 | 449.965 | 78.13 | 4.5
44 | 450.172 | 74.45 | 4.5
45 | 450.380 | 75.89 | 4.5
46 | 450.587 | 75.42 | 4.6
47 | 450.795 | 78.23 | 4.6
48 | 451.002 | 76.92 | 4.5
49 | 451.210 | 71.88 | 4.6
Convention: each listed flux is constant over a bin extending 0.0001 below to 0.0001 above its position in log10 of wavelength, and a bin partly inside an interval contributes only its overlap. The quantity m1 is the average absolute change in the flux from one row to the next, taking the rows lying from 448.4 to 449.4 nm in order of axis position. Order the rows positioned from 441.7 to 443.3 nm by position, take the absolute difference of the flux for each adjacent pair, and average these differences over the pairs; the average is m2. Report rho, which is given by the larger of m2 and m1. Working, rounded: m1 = 7.9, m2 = 4.9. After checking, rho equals 7.9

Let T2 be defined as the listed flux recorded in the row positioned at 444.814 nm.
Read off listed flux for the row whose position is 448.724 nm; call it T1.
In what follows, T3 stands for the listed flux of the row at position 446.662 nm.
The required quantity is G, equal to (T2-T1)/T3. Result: -0.18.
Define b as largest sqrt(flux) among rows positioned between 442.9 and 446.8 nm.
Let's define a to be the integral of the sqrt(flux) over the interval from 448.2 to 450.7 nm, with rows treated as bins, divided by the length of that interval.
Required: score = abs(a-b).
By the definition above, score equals 0.06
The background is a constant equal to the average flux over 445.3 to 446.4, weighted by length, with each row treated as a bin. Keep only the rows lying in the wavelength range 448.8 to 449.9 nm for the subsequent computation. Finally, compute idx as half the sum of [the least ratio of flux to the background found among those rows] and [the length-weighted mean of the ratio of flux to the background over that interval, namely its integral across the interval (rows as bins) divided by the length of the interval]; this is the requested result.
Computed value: 1.10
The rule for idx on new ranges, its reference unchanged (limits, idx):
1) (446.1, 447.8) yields 1.04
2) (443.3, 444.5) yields 1.07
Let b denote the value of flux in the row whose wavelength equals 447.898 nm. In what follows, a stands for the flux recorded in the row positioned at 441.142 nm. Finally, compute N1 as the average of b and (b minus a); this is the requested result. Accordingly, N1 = 36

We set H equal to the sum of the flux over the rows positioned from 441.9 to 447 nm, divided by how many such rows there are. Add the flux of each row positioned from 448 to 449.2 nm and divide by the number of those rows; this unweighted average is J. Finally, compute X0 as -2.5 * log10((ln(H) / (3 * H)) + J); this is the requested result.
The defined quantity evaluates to -4.68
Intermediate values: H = 67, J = 74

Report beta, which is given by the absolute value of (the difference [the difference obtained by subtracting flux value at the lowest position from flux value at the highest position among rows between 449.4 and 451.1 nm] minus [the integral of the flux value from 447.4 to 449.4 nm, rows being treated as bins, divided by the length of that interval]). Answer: 65.0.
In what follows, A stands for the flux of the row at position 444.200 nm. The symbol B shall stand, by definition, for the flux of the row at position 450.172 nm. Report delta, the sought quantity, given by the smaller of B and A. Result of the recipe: 64.2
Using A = 64.2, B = 74.45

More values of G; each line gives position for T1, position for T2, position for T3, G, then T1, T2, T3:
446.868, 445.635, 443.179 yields -0.14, 65.53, 55.89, 67.52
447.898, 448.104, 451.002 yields 0.01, 70.35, 71.19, 76.92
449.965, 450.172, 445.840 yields -0.06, 78.13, 74.45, 57.44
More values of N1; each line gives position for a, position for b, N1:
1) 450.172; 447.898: 33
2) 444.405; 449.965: 42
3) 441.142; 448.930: 43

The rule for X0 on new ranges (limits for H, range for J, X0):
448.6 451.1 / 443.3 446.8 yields -4.56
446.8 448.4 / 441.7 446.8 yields -4.56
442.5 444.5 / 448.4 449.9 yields -4.67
